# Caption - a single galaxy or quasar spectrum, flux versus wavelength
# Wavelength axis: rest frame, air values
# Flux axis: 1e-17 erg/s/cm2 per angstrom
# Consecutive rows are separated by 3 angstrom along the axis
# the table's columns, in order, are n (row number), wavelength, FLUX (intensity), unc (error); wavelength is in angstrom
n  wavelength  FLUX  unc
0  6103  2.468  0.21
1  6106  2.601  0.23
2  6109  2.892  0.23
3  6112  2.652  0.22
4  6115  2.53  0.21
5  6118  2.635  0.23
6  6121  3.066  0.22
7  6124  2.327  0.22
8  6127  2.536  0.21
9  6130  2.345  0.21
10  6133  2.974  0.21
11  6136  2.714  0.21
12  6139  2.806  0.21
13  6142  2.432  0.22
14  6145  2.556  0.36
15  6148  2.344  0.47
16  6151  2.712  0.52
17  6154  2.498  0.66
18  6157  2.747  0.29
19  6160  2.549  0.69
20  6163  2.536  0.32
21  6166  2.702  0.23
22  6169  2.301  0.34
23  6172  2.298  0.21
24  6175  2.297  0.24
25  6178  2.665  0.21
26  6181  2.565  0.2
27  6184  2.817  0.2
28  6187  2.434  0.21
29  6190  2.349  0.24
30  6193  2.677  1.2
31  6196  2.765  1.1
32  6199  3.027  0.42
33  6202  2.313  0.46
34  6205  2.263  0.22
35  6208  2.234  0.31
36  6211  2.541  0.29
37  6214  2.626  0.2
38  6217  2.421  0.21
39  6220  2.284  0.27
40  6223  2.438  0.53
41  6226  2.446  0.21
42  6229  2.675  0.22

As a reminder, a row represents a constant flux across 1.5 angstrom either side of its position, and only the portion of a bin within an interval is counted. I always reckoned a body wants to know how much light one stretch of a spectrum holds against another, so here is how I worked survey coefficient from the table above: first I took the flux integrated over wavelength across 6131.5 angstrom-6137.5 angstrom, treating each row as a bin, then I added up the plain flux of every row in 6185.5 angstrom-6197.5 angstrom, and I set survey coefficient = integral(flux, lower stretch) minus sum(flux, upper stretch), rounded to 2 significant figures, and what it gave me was 6.8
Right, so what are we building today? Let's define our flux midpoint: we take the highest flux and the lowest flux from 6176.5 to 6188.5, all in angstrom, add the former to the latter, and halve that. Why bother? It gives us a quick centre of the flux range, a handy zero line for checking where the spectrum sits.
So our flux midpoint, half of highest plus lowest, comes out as 2.63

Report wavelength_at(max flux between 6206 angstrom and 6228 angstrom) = 6214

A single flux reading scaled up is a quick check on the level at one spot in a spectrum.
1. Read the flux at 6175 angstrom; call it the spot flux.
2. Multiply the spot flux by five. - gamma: 11.5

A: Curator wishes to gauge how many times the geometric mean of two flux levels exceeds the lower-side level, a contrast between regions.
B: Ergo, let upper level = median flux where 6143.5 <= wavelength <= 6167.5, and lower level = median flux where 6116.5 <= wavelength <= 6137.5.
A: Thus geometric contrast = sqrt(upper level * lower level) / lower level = 0.98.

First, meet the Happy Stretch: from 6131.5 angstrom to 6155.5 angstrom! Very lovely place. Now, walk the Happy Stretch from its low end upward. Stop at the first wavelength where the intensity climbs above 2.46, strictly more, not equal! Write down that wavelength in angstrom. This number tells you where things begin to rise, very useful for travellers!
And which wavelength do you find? 6133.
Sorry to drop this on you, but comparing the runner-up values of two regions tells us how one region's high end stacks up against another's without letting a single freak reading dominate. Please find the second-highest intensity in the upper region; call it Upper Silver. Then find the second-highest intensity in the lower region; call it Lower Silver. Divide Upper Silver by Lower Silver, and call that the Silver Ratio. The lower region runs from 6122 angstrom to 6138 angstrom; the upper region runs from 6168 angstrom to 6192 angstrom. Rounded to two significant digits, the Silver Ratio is 0.98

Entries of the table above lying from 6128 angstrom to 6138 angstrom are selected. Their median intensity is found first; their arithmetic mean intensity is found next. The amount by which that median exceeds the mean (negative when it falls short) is 0.04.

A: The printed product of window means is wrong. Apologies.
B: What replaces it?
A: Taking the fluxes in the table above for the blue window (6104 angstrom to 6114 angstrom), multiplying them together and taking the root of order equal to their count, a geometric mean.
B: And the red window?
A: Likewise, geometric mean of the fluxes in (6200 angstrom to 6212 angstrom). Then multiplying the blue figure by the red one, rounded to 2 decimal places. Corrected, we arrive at 6.33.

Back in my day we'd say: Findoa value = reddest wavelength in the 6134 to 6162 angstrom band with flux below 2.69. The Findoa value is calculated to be 6160 angstrom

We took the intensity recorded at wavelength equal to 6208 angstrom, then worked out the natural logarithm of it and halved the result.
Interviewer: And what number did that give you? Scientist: 0.40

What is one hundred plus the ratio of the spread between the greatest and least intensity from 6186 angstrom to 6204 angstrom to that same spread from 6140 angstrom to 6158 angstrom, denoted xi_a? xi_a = 102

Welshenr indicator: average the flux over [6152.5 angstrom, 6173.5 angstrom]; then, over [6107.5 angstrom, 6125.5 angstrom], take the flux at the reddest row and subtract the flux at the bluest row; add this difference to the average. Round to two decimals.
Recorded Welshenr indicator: 1.95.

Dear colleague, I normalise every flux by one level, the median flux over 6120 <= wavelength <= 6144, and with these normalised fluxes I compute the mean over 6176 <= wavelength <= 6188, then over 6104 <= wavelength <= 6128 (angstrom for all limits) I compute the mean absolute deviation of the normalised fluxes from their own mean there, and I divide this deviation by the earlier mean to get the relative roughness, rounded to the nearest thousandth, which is 0.062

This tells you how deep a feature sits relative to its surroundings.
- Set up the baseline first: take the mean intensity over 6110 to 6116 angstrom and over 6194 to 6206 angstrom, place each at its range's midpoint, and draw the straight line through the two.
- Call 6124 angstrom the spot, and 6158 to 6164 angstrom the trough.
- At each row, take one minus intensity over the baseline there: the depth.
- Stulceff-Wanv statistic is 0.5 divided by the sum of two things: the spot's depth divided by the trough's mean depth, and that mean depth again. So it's 0.1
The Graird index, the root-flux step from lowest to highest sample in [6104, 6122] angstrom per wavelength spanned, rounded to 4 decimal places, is 0.0092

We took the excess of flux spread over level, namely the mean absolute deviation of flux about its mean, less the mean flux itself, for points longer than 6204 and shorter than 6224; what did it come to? -2.28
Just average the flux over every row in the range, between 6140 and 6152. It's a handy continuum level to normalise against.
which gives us 2.51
